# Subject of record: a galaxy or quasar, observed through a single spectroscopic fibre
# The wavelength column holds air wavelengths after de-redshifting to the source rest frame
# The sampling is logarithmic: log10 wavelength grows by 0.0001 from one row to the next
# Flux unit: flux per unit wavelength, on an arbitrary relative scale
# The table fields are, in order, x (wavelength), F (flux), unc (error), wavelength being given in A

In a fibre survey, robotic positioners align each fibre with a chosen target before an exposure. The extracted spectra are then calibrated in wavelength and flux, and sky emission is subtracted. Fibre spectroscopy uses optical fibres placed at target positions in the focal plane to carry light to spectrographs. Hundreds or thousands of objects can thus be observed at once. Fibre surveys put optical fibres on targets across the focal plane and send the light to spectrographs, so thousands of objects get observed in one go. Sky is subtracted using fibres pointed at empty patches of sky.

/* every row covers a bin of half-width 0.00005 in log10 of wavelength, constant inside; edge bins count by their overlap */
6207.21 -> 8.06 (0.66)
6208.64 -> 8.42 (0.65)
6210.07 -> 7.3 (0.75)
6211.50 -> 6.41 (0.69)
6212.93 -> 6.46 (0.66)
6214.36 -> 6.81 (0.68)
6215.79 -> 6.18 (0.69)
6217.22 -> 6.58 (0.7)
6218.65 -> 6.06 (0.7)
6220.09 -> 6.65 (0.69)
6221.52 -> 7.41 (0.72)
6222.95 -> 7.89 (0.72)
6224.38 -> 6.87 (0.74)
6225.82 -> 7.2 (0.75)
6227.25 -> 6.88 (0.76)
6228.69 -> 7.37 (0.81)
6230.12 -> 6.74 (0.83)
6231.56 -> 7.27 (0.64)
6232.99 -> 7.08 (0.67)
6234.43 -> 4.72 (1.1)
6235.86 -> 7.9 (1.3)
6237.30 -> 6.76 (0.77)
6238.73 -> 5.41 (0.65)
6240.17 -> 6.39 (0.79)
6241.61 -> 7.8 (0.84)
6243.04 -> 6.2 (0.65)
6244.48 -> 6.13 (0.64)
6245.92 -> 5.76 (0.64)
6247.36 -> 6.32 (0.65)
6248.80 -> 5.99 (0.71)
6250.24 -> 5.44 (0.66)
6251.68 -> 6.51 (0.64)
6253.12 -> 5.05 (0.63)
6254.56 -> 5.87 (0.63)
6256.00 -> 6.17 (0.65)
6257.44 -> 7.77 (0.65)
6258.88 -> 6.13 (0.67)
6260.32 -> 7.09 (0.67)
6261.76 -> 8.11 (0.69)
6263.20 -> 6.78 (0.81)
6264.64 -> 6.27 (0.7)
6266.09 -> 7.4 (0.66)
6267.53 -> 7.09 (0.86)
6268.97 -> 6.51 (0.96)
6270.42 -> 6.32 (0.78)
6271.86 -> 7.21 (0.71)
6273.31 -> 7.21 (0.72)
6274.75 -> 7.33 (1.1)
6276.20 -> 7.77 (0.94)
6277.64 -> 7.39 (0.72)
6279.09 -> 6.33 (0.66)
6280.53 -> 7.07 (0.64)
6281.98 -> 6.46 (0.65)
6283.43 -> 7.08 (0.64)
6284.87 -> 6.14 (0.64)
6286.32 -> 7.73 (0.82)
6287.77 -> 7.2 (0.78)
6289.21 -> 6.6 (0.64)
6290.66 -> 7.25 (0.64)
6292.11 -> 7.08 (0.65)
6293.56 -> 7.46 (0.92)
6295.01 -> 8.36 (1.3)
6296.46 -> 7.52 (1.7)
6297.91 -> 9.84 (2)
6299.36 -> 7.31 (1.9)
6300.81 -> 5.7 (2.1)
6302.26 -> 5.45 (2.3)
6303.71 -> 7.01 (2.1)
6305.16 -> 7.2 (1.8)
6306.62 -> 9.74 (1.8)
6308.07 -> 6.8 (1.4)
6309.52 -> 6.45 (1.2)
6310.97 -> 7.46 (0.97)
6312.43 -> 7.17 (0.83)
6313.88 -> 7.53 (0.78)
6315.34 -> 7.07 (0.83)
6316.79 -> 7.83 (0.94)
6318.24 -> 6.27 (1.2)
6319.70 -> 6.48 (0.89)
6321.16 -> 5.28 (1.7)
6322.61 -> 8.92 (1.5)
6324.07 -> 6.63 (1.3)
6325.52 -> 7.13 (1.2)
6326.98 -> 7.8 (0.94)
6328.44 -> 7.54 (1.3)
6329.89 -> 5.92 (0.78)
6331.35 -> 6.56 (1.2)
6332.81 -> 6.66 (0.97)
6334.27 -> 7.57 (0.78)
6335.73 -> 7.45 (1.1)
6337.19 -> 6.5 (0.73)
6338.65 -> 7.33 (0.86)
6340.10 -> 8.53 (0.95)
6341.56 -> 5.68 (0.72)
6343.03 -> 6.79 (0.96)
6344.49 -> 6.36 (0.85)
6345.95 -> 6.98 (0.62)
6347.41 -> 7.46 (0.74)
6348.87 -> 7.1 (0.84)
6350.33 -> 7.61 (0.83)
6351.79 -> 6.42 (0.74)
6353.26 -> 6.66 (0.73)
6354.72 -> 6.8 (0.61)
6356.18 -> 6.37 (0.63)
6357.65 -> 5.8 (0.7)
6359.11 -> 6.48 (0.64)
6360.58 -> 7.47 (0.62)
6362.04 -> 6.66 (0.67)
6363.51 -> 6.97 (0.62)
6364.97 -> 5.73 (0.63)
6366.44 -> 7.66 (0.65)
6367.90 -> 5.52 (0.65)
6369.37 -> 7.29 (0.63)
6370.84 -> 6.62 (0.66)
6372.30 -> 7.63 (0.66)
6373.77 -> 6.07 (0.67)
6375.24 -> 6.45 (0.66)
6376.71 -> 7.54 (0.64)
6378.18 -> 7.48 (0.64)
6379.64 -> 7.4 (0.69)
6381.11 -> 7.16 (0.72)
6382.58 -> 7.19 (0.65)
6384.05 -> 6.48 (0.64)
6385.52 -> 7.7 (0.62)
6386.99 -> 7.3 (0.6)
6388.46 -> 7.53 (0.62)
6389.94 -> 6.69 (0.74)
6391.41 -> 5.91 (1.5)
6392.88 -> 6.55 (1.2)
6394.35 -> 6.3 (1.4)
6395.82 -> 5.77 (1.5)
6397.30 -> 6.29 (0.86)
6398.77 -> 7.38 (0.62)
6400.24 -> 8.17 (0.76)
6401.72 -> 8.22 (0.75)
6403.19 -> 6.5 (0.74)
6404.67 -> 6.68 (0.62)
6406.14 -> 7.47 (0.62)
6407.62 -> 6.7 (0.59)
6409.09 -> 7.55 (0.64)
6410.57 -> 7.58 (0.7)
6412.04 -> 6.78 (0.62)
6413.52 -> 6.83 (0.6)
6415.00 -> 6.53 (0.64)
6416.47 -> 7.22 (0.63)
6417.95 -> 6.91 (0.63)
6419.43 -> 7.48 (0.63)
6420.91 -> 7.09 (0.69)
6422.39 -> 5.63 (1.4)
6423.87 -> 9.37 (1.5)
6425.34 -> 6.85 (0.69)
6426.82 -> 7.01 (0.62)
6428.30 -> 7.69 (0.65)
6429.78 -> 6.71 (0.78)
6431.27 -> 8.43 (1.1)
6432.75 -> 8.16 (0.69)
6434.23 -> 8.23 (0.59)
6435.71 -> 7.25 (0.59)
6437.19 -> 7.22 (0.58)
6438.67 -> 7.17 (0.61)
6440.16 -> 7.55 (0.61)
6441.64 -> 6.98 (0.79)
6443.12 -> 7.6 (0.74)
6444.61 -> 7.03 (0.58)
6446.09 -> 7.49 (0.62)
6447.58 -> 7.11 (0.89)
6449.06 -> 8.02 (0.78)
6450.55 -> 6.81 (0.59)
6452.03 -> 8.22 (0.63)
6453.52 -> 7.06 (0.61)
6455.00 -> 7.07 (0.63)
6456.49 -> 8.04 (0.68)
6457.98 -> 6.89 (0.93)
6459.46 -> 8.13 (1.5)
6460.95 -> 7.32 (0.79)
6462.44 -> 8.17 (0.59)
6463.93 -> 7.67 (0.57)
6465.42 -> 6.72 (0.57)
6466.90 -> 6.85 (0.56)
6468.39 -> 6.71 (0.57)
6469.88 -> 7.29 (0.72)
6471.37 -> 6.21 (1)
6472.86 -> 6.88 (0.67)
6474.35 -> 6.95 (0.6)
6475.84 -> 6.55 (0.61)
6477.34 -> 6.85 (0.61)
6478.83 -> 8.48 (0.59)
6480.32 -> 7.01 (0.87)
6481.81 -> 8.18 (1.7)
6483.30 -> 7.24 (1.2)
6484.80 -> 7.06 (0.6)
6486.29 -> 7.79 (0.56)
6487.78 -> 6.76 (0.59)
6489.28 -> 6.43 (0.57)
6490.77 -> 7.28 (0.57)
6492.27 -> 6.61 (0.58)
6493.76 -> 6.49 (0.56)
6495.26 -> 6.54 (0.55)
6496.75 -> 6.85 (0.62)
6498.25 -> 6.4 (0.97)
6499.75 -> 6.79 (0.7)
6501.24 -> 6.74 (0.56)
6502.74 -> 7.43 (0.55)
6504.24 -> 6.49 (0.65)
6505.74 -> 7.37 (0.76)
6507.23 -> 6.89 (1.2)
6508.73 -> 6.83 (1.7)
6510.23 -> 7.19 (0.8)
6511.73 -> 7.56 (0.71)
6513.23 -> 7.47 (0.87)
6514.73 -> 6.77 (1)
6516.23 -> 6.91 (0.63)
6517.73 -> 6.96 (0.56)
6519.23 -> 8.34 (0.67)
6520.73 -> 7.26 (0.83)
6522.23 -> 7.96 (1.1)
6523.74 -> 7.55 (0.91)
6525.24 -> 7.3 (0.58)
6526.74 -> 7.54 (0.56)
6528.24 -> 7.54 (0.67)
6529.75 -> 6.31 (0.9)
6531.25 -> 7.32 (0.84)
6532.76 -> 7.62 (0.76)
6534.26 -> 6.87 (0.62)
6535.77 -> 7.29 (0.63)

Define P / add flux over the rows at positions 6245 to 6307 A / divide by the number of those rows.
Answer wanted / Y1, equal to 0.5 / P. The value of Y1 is 0.0721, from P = 6.93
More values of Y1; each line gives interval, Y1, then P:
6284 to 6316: 0.0687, 7.28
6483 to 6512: 0.0721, 6.94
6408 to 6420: 0.0703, 7.11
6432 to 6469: 0.0674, 7.42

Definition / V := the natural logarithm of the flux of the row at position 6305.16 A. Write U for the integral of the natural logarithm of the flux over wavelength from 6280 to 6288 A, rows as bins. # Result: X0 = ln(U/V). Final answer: 2.06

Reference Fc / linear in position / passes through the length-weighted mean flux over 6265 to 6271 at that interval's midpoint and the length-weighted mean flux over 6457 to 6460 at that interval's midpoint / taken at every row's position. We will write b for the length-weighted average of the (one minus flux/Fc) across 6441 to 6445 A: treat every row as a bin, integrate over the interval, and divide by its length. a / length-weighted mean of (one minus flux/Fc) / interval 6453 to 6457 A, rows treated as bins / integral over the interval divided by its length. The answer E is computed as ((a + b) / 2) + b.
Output 0.057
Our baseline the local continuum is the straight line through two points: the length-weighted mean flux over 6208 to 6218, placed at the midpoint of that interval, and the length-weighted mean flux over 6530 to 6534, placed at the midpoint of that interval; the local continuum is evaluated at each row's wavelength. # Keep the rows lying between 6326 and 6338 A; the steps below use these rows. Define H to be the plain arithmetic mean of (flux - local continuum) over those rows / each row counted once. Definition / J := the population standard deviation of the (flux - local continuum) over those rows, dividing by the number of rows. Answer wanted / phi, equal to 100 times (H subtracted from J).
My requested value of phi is 64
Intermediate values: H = 0.0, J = 0.63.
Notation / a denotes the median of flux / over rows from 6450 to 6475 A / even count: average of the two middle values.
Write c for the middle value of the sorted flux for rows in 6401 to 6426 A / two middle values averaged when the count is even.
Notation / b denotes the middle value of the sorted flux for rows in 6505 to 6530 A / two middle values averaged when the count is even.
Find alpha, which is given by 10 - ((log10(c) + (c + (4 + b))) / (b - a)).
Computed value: -69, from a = 7.1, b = 7.30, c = 6.91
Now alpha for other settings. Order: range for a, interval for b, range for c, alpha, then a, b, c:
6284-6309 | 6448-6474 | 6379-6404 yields 157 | 7.2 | 7.07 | 7.16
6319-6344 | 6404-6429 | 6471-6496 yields -75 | 6.8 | 7.01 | 6.88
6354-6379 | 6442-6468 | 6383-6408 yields -19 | 6.7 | 7.32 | 6.69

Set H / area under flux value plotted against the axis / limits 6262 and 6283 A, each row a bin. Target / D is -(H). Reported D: -146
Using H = 146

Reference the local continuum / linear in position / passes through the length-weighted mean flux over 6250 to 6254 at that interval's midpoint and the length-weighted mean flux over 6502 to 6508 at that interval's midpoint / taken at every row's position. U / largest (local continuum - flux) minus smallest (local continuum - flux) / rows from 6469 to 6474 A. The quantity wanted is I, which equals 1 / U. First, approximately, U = 1.1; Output 0.9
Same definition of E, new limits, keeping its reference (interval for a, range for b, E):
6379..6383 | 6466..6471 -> 0.131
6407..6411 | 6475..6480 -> 0.069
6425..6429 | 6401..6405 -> 0.040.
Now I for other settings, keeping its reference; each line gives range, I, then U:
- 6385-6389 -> 2.5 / 0.4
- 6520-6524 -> 1.4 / 0.7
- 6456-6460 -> 0.8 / 1.2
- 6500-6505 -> 1.1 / 0.9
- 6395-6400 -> 0.6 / 1.6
